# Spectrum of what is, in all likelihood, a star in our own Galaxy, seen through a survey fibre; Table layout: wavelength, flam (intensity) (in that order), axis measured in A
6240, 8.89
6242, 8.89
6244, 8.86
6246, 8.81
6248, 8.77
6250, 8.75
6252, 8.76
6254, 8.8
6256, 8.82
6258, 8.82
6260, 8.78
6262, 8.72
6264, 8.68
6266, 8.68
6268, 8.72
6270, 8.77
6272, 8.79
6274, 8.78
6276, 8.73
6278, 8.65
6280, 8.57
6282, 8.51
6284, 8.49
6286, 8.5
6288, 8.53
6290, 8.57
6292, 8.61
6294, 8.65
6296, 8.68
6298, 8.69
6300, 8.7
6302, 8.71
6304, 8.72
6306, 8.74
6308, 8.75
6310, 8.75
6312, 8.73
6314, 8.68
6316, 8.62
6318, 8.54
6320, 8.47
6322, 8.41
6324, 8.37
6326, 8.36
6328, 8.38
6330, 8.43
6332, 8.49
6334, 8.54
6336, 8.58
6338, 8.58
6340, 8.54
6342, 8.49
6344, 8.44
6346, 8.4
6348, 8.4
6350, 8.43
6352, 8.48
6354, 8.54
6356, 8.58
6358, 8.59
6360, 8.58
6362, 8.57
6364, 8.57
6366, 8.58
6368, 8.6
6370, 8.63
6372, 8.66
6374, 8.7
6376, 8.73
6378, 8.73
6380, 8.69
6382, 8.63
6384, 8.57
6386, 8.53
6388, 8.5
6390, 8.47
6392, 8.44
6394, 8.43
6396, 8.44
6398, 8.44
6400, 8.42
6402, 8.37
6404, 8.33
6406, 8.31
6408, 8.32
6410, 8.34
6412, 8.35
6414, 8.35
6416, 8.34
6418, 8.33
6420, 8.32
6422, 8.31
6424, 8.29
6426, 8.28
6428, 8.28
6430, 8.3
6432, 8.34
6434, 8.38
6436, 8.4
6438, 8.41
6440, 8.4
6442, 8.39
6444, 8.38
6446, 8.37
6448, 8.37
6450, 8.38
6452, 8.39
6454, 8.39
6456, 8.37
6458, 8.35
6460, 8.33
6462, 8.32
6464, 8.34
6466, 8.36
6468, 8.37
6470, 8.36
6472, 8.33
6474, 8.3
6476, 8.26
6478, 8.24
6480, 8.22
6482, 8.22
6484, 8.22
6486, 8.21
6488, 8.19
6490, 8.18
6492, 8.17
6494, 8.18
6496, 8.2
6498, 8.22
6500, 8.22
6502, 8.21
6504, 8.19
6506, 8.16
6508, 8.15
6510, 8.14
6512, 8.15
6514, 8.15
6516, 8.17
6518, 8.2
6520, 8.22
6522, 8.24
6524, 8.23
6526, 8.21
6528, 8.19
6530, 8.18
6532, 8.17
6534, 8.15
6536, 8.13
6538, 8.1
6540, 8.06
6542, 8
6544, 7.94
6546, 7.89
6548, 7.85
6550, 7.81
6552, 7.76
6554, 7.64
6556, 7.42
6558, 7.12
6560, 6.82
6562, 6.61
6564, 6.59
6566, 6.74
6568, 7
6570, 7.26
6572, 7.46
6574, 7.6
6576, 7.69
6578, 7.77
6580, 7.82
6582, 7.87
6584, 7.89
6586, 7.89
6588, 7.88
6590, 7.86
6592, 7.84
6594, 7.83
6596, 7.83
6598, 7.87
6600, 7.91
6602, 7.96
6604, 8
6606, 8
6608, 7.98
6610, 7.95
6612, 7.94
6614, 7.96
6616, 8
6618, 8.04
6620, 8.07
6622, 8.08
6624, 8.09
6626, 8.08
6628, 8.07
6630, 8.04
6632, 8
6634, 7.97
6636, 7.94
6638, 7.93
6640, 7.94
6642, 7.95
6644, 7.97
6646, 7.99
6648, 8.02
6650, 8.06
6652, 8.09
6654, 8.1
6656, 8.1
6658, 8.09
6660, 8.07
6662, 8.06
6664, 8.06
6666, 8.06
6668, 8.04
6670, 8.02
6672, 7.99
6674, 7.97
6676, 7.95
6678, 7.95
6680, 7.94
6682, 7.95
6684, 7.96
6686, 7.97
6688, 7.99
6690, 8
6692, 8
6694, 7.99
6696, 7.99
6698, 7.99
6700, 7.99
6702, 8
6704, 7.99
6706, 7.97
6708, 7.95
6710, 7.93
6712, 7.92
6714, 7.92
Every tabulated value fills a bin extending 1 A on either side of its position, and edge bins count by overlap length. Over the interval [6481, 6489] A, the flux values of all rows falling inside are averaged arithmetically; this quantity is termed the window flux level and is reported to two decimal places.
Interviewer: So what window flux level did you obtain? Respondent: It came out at 8.21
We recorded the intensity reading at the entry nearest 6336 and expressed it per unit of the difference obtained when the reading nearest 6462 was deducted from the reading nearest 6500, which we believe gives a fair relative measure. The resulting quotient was -86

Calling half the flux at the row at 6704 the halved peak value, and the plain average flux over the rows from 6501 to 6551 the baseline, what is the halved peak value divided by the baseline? 0.492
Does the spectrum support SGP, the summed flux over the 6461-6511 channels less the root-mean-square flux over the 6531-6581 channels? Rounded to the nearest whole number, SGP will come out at 198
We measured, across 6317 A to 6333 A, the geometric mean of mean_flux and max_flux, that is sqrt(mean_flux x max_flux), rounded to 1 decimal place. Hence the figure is 8.5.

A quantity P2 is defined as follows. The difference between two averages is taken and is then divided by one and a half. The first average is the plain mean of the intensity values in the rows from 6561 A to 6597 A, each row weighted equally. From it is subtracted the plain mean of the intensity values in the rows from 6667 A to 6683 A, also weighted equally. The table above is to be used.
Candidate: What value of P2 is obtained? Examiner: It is -0.30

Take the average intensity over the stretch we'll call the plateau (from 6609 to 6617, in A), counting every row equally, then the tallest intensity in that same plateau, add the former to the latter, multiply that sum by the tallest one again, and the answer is 128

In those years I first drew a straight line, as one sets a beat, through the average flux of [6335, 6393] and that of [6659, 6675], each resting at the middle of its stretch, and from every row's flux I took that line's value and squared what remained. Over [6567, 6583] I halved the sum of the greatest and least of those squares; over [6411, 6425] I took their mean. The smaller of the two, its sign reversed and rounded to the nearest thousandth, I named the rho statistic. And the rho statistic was -0.019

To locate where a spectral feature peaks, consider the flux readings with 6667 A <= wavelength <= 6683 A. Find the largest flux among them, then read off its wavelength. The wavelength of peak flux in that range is 6668 A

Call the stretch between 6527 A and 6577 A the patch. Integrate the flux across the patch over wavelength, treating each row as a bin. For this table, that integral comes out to 380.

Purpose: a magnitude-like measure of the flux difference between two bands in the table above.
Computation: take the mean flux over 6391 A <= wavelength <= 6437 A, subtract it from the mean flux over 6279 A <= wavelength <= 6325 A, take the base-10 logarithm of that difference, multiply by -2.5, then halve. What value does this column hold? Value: 0.74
